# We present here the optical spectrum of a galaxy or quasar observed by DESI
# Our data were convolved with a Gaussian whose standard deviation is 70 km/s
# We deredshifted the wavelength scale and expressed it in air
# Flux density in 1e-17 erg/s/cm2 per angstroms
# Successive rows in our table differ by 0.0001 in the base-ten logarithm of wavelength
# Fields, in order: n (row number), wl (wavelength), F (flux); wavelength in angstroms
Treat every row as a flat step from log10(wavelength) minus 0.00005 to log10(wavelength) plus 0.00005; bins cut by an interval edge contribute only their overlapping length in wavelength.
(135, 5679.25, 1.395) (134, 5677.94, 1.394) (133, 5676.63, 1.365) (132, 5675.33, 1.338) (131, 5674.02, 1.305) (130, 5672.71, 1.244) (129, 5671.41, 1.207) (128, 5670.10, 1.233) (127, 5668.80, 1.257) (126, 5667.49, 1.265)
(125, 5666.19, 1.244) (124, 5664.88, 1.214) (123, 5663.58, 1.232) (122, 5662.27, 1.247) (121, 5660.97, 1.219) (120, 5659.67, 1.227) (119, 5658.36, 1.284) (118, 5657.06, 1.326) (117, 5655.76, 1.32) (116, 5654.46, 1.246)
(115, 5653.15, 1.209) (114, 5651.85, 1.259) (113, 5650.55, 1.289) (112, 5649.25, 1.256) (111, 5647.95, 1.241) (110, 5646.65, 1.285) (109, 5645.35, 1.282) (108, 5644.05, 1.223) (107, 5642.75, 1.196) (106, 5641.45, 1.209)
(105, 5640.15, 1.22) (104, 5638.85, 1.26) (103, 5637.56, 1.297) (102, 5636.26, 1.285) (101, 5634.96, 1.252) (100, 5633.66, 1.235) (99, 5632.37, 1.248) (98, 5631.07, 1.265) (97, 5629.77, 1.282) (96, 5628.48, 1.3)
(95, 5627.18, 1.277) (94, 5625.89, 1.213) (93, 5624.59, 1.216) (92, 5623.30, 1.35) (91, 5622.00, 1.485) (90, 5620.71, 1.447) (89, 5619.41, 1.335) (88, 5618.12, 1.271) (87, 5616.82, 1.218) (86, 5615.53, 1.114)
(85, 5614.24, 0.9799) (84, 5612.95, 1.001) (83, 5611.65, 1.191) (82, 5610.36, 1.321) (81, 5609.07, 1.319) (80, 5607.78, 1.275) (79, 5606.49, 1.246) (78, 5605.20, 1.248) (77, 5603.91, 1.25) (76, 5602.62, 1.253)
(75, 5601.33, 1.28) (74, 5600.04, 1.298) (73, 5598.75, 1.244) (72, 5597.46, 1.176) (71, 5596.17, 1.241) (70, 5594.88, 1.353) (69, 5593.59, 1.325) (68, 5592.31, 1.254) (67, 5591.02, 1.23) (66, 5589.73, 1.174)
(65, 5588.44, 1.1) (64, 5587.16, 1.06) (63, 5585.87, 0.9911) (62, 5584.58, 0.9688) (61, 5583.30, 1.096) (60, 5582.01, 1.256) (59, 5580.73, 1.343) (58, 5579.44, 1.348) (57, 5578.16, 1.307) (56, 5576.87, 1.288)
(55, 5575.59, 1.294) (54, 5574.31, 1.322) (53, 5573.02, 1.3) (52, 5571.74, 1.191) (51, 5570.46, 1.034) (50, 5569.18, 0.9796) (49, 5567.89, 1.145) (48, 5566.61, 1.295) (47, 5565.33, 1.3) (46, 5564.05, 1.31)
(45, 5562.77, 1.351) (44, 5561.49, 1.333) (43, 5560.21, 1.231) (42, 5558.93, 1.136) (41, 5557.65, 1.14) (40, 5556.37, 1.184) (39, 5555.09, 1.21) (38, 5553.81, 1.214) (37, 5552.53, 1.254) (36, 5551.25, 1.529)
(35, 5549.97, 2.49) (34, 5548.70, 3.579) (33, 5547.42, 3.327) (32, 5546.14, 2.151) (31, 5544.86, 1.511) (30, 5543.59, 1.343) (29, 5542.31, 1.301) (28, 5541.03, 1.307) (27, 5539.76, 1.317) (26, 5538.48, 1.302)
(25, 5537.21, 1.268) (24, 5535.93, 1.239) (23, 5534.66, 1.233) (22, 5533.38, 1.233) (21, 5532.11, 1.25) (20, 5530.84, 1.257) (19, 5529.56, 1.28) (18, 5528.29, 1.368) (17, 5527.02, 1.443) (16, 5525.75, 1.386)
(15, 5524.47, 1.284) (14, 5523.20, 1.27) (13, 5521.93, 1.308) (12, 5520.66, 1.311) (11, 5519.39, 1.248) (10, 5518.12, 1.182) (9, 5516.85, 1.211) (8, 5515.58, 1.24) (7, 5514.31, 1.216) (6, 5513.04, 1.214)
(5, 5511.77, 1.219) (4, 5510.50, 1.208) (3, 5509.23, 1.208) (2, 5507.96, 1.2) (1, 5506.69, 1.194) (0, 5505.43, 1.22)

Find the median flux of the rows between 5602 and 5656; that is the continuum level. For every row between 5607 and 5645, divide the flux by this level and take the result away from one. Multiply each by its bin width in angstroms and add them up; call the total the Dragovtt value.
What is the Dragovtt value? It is 0.1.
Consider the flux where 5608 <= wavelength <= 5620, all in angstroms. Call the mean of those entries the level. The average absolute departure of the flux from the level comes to 0.11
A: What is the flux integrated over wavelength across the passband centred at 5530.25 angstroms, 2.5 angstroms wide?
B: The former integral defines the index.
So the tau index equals 3.2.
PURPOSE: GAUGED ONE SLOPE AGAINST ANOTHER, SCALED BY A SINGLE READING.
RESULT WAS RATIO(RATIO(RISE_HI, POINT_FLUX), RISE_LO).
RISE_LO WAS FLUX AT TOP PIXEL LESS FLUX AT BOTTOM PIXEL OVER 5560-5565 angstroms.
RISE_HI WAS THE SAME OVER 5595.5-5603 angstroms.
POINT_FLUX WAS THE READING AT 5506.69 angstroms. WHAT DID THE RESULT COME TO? 0.1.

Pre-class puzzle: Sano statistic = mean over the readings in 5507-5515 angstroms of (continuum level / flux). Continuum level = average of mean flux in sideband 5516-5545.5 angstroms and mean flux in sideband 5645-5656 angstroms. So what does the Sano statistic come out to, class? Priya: 1.06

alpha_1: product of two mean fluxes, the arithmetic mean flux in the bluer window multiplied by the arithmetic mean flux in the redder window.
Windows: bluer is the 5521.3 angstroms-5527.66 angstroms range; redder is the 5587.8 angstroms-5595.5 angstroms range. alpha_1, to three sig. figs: 1.66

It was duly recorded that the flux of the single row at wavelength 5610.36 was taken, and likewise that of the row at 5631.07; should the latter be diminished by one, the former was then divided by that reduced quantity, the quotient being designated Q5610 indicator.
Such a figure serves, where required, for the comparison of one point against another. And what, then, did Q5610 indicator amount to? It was 5.0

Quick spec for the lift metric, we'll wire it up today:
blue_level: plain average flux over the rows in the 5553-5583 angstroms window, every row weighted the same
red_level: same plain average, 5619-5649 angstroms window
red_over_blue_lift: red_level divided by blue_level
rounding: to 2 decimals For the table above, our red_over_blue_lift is 1.03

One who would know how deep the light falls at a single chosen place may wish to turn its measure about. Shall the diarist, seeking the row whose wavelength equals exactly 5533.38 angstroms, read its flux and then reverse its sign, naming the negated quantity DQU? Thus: -1.23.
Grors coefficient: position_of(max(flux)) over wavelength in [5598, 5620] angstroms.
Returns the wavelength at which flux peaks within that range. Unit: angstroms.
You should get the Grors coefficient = 5619.41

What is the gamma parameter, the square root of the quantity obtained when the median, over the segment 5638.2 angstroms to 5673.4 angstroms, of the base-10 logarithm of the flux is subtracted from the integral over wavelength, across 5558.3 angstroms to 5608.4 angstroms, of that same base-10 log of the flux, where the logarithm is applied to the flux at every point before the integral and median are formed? 2.1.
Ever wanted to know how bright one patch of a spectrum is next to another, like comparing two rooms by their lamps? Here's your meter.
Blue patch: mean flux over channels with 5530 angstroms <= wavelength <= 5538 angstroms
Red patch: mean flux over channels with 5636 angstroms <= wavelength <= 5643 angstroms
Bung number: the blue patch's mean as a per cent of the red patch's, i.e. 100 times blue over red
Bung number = 100.2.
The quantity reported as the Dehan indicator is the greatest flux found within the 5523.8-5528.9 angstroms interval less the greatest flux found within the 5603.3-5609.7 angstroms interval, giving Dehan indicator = 0.12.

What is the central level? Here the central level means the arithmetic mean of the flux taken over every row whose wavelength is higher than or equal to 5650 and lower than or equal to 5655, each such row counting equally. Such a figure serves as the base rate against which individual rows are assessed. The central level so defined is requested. 1.25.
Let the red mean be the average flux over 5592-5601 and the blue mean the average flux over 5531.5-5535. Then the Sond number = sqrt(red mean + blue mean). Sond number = 1.584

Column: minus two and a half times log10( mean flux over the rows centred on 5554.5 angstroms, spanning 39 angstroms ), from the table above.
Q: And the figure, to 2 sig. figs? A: -0.42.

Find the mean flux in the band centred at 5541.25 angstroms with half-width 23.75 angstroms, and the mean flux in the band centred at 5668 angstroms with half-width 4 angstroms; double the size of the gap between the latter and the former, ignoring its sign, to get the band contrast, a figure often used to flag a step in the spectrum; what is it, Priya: 0.45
